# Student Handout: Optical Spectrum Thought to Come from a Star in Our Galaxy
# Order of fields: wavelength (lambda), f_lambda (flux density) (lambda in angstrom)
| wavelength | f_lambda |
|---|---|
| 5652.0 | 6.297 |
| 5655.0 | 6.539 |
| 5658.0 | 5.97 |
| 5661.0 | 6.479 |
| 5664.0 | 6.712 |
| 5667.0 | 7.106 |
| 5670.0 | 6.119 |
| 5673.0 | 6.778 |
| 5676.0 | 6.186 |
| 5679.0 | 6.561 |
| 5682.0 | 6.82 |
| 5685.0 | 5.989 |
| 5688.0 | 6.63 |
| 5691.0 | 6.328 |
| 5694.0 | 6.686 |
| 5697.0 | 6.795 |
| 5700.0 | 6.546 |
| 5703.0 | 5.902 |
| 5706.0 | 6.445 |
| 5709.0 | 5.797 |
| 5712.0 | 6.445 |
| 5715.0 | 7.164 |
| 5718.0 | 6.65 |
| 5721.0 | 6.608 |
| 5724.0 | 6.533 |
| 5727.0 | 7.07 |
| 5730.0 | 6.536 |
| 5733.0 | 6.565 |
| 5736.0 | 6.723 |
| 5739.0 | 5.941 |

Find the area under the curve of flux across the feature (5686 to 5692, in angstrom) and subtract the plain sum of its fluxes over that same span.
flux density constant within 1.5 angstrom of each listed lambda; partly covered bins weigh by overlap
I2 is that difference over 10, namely 2.6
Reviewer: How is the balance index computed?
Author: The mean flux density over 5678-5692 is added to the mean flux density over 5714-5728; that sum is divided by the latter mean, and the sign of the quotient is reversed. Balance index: -1.95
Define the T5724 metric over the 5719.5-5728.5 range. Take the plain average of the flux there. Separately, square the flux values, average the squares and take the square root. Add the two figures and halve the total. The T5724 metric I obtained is 6.74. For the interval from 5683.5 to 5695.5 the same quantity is 6.41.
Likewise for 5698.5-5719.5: 6.43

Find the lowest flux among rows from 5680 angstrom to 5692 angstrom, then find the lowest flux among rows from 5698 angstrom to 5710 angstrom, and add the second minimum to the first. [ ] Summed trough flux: 11.8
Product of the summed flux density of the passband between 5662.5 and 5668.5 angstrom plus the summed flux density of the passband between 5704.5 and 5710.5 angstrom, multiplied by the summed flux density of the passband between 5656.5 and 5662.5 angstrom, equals 324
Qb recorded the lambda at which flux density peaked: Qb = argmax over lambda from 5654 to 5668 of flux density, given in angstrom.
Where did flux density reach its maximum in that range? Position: 5667.0 angstrom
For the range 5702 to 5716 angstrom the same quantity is 5715.0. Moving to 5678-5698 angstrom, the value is 5682.0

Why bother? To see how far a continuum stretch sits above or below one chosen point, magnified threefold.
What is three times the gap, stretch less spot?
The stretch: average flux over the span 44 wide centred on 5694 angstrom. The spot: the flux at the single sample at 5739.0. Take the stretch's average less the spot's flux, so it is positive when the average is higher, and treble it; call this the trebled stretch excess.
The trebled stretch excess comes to 1.6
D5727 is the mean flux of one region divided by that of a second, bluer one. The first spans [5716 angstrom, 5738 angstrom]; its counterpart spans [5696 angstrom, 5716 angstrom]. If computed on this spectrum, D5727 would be 1.04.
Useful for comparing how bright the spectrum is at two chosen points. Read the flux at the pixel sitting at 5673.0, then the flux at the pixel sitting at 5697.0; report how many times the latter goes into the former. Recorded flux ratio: 1.00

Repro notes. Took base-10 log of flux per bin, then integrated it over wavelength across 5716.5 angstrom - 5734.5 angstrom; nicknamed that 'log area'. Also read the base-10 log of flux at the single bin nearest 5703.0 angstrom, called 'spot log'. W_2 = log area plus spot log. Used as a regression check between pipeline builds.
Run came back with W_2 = 15.6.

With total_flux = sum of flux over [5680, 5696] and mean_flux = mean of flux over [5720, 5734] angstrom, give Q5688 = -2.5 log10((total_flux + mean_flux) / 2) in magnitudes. -3.23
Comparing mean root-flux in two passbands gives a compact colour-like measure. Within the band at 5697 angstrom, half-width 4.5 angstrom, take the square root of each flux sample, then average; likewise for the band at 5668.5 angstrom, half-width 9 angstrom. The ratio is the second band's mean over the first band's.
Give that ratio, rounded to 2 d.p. 0.99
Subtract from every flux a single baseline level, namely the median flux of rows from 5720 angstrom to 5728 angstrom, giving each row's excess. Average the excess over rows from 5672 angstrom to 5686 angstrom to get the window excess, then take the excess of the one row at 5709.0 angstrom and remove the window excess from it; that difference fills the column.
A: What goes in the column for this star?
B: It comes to -0.7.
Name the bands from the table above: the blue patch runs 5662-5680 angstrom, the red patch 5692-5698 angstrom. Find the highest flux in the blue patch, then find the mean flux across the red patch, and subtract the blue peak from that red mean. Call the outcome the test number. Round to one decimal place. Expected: -0.4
